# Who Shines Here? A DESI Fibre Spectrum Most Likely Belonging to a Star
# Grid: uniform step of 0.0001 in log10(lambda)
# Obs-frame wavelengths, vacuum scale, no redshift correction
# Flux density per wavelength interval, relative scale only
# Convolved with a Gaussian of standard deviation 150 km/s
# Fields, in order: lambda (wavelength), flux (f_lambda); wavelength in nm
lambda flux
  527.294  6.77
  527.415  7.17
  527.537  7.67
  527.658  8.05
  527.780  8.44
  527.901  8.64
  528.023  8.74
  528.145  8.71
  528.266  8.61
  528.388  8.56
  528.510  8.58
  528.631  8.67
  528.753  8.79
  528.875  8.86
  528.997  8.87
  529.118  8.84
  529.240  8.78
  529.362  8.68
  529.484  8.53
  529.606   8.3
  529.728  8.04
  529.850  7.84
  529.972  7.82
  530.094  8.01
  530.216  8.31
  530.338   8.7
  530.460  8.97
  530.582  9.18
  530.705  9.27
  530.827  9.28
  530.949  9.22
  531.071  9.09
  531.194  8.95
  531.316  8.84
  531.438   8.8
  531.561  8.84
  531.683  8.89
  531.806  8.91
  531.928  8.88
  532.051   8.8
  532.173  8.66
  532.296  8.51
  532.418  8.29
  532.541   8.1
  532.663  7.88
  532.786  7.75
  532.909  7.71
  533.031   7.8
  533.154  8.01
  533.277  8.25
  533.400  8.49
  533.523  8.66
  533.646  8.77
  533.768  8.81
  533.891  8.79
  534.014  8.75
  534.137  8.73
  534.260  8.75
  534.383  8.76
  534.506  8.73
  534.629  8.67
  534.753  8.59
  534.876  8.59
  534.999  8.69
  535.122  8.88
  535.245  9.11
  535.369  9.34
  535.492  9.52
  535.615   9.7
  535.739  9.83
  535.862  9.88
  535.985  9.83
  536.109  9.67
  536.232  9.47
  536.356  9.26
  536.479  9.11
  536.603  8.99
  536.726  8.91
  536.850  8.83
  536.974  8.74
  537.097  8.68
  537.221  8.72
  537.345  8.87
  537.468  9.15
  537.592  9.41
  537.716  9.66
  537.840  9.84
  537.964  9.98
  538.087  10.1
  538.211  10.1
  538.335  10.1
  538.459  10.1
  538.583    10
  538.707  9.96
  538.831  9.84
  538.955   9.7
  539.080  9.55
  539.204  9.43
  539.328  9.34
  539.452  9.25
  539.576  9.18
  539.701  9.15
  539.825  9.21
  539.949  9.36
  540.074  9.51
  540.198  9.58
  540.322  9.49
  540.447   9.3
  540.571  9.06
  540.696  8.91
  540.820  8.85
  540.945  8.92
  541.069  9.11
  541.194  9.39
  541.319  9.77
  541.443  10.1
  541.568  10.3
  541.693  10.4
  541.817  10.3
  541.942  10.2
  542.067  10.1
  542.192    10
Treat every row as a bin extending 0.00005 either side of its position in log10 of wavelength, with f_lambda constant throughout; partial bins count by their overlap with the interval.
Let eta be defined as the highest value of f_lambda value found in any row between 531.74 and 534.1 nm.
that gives 8.91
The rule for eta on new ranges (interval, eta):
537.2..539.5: 10.1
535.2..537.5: 9.88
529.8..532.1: 9.28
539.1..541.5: 10.1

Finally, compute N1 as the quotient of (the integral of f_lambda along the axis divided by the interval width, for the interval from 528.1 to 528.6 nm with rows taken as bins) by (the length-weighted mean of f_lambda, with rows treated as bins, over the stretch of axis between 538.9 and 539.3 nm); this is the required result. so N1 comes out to 0.91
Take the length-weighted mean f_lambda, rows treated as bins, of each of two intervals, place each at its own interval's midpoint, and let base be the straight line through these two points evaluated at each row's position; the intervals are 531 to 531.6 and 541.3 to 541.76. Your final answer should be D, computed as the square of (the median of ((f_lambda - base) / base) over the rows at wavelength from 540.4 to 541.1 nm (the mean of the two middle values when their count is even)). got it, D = 0.0119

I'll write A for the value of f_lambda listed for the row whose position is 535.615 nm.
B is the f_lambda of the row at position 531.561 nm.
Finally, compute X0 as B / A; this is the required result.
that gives 0.91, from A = 9.7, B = 8.84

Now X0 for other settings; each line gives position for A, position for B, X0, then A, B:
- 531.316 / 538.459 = 1.14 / 8.84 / 10.1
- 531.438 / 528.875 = 1.01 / 8.8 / 8.86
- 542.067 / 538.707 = 0.99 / 10.1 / 9.96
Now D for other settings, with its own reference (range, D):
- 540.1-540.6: 0.0043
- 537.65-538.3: 0.0006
